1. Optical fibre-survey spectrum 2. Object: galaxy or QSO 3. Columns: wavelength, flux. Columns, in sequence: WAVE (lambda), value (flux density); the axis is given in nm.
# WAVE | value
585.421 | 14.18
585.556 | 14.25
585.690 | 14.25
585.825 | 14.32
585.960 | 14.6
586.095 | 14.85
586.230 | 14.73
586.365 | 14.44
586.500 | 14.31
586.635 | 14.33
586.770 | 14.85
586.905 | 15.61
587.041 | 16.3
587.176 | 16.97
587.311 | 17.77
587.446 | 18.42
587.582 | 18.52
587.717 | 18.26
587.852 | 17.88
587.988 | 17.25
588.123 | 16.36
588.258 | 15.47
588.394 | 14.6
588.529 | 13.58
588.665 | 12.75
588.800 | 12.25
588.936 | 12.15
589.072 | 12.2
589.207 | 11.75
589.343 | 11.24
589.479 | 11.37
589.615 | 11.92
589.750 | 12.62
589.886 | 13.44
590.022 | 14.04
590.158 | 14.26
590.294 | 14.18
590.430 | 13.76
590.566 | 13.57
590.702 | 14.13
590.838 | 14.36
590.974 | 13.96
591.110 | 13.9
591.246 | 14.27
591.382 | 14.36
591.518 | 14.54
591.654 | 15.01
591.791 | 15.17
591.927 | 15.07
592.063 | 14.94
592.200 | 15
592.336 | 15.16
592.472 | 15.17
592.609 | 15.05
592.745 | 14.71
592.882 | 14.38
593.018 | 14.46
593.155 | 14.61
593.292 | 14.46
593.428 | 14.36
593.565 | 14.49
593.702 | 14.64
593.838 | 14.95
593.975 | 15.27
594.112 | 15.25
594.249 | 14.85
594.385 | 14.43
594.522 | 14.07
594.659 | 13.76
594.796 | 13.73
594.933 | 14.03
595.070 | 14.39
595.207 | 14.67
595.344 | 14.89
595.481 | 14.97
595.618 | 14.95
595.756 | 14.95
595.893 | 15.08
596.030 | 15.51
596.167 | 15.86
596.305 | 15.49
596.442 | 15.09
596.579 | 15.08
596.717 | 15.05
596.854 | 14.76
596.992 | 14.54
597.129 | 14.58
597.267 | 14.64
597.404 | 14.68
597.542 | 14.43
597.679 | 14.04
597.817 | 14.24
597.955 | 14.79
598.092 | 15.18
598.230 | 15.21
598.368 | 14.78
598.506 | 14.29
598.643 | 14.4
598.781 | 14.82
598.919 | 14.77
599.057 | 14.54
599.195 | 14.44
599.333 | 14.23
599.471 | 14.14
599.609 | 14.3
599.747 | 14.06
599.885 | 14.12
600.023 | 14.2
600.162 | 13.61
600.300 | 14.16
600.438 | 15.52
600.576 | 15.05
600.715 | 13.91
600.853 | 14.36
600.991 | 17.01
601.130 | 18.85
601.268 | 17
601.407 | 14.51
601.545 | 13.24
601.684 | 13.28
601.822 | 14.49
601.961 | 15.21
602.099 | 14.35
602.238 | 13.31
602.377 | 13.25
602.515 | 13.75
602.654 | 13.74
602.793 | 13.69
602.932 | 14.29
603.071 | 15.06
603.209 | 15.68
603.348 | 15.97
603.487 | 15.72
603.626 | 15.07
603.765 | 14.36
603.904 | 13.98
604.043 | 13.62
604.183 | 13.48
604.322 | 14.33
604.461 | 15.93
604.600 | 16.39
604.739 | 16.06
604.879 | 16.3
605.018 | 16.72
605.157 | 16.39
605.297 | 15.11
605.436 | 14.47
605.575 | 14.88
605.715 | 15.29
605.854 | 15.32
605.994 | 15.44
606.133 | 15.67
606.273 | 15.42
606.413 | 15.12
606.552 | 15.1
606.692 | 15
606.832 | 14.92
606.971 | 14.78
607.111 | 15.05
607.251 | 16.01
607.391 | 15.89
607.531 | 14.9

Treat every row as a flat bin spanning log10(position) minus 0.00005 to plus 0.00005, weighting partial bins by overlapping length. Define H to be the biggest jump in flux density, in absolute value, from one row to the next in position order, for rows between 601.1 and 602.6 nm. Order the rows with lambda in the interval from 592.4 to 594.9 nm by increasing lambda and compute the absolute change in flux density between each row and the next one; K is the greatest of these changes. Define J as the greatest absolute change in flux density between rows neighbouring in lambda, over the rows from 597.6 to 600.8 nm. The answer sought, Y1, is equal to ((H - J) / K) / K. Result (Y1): 6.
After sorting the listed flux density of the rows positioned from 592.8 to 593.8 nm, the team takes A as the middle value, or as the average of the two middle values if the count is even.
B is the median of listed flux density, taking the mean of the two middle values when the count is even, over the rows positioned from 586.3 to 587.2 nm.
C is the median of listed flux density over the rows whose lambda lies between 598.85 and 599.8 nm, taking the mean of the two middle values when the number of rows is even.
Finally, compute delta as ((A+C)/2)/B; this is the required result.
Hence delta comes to 0.97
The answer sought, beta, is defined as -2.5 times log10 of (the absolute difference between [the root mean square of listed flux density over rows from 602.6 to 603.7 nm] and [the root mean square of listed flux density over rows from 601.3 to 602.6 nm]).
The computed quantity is 0.0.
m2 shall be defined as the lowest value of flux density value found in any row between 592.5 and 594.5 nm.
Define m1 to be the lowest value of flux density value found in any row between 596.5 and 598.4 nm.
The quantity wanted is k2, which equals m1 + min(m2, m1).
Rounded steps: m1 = 14.04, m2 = 14.36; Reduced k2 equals 28.1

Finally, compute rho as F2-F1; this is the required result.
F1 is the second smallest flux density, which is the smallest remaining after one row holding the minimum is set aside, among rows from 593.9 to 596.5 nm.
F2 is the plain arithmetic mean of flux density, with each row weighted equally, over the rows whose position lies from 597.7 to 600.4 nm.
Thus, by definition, 0.68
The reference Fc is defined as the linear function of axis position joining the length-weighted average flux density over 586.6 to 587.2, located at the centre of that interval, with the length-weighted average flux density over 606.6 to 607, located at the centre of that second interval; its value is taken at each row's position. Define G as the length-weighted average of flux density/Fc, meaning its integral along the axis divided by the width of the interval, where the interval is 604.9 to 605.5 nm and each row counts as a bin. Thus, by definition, 1.05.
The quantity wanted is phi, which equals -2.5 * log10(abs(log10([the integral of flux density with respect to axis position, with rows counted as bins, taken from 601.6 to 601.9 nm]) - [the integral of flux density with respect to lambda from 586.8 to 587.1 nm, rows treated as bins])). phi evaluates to -1.53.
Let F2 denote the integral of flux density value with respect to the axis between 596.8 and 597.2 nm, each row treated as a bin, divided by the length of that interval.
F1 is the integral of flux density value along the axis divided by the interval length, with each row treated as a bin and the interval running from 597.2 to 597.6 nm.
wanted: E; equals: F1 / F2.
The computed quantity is 1.00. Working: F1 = 14.6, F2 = 14.6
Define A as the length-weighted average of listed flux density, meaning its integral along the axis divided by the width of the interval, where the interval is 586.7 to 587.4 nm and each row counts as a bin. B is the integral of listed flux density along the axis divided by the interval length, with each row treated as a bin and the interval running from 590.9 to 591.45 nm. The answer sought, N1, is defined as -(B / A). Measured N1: -0.86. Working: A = 16.4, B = 14.1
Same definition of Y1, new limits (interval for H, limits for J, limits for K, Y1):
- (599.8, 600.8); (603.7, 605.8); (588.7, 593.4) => 0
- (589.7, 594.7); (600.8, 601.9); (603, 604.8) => -1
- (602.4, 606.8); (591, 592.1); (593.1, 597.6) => 6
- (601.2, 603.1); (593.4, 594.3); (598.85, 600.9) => 1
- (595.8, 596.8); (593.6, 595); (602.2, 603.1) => 0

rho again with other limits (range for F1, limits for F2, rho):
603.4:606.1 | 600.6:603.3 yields 1.06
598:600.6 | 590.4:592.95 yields 0.49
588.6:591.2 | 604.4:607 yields 4.12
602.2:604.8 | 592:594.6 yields 1.44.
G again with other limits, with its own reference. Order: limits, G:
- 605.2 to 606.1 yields 1.01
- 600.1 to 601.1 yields 0.99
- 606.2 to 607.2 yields 1.01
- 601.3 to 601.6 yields 0.95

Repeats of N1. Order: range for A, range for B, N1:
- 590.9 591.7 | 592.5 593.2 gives -1.02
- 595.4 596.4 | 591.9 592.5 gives -0.99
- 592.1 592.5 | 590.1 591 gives -0.93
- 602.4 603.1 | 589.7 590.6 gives -0.98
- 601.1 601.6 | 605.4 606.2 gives -0.97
